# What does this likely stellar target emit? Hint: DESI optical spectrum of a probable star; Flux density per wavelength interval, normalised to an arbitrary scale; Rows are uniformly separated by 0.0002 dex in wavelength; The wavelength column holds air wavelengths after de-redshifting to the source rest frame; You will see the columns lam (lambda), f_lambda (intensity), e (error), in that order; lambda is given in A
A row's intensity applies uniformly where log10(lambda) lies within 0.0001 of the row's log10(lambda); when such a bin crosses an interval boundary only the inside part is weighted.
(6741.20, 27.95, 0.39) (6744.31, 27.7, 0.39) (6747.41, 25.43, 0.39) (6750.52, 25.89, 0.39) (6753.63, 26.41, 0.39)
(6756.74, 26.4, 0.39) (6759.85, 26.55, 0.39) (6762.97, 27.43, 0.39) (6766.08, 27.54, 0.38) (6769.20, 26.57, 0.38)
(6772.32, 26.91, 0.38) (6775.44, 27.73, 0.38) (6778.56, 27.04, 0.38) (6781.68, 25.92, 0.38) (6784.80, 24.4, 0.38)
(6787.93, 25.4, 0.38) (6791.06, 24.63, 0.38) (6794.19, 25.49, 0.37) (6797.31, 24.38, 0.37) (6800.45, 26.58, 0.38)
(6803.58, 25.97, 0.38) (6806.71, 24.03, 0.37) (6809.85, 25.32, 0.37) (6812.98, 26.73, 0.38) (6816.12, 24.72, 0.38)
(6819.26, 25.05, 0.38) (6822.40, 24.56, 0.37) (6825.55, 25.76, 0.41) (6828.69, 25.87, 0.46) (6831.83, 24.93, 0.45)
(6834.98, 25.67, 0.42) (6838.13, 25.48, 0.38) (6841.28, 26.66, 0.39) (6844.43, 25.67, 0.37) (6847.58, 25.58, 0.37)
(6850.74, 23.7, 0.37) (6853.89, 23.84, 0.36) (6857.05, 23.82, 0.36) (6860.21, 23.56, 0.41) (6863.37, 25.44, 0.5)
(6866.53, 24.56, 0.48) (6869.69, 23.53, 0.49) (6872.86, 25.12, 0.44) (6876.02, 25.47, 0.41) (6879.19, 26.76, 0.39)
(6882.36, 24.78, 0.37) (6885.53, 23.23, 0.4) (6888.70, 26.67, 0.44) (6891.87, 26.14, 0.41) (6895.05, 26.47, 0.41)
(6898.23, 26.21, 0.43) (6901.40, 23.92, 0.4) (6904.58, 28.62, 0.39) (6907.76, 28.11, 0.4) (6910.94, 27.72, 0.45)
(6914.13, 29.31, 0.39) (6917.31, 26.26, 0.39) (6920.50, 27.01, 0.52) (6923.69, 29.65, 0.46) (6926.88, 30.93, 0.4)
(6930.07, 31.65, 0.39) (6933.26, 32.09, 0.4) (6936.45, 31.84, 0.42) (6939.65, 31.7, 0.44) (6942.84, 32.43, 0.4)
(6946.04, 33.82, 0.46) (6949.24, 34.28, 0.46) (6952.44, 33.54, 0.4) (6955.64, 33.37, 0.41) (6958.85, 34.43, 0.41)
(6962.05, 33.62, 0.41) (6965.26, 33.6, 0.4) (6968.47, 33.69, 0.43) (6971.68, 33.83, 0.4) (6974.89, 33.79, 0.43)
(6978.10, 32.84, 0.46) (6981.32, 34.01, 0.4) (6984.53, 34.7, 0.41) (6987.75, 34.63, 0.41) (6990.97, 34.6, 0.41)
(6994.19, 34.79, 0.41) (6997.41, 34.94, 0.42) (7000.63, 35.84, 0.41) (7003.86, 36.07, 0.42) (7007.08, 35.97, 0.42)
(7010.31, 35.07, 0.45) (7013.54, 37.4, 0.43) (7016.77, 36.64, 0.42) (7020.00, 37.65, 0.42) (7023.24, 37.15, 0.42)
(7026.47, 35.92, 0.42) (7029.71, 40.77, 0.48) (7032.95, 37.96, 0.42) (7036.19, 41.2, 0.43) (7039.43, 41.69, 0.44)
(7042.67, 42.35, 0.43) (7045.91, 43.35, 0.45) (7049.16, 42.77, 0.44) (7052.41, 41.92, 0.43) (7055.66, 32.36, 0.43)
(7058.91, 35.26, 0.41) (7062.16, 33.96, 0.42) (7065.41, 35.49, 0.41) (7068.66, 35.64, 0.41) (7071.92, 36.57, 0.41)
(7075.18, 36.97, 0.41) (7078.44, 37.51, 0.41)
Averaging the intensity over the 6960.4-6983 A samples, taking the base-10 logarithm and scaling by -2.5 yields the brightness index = -3.82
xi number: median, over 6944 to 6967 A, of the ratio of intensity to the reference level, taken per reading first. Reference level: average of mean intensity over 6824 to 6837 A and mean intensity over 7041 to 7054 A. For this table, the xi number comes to 1.0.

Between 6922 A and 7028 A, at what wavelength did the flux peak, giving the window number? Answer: 7020.00 A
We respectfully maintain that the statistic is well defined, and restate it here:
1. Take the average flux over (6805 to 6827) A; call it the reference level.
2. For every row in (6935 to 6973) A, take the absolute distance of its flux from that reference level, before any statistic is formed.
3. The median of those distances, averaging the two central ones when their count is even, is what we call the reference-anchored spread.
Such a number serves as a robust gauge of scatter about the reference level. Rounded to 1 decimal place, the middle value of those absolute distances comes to 8.4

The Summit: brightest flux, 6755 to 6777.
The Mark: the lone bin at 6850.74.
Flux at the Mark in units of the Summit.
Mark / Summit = 0.85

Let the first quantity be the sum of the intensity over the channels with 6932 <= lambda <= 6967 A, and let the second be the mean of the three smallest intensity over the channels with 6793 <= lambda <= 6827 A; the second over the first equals 0.067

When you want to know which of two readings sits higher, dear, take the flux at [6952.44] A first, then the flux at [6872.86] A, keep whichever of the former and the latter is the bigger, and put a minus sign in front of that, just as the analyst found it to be -33.5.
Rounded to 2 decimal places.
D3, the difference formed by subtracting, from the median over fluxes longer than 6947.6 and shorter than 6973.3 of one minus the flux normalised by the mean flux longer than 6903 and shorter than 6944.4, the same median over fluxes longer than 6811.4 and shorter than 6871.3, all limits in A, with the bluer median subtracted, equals -0.29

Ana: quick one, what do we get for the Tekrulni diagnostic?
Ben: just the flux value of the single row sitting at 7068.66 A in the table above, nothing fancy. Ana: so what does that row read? 35.64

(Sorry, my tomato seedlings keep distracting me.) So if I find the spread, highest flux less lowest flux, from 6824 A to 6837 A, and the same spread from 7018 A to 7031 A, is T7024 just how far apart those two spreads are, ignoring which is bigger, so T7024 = 3.9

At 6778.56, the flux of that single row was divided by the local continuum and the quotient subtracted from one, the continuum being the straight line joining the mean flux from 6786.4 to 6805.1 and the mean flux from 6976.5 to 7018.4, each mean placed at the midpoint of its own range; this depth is -0.10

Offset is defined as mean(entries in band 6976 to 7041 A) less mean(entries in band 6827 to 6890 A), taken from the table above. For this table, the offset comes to 11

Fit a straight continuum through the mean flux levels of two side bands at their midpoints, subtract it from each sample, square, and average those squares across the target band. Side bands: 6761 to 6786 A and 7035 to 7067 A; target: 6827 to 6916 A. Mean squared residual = 32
